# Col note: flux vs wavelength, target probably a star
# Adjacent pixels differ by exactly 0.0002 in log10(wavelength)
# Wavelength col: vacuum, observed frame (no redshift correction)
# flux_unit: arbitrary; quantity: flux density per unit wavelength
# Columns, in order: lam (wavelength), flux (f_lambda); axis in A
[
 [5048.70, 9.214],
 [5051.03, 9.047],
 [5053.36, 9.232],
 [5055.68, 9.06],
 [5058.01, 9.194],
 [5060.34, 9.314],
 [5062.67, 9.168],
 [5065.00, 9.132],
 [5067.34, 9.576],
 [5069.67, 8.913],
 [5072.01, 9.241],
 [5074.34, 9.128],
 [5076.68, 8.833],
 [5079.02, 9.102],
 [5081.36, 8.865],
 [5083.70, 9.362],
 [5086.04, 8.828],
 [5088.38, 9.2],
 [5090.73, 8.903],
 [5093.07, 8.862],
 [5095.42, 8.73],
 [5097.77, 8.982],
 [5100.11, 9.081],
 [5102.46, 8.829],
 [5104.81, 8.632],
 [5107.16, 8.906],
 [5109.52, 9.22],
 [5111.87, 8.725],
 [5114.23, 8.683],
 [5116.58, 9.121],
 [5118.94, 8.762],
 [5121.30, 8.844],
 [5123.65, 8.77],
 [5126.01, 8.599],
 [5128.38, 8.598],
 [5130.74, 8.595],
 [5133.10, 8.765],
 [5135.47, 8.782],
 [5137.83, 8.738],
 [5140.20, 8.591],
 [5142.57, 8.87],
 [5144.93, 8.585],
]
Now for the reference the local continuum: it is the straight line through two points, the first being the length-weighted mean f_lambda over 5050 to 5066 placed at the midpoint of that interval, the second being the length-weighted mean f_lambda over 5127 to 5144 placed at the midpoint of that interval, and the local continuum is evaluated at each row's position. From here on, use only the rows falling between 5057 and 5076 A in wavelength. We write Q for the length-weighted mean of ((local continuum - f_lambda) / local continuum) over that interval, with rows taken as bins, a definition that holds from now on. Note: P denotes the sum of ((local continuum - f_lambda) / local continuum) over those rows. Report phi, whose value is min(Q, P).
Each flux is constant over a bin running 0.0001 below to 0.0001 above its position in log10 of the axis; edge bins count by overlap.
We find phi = -0.078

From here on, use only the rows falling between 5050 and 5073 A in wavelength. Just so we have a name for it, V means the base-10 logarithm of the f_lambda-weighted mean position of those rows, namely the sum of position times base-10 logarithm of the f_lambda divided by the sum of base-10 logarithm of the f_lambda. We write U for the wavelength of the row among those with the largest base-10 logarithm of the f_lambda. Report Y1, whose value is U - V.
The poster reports 5.8 A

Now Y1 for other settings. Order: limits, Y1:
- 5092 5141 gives -7.0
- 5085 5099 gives -3.5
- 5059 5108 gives -16.3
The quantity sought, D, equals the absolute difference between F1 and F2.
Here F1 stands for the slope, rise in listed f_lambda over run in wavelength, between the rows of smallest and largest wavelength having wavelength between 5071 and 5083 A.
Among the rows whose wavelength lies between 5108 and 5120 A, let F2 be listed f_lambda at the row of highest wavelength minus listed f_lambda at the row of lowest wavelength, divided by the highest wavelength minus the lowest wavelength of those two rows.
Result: 0.01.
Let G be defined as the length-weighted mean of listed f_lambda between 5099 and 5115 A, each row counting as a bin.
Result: 8.87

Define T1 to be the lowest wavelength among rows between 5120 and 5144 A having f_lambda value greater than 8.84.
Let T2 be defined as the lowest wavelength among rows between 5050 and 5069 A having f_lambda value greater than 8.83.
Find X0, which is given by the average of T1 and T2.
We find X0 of 5086.2 A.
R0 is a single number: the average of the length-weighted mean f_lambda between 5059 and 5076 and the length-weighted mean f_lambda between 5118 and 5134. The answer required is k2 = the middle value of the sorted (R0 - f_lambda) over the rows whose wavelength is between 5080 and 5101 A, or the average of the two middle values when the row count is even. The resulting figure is 0.05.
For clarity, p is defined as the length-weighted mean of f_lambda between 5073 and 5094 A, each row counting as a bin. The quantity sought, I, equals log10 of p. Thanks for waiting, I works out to 0.955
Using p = 9.0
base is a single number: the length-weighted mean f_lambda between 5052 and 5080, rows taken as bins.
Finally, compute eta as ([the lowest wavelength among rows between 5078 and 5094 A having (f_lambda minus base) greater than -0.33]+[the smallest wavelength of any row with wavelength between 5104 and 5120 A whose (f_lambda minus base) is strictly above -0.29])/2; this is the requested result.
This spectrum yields 5093.1 A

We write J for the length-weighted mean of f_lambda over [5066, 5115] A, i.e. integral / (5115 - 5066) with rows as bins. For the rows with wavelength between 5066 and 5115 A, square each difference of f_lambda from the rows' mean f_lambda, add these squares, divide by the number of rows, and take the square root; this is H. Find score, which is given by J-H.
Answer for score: 8.75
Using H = 0.24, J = 8.98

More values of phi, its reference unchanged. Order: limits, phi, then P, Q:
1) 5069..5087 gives 0.001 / 0.01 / 0.001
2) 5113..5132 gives 0.004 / 0.03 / 0.004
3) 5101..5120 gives -0.008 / -0.01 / -0.001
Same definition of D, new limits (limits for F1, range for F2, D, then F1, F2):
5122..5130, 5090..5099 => 0.05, -0.036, 0.011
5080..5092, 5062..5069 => 0.08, 0.004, 0.087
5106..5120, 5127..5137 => 0.04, -0.012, 0.026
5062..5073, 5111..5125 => 0.00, 0.008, 0.004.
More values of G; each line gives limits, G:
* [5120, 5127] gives 8.75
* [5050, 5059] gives 9.14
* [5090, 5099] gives 8.88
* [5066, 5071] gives 9.23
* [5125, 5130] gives 8.59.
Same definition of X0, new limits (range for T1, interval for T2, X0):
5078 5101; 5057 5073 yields 5068.5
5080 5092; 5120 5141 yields 5101.3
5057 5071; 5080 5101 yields 5069.7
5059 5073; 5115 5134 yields 5088.5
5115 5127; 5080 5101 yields 5099.0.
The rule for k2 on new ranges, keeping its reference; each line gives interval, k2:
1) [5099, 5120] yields 0.12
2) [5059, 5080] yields -0.18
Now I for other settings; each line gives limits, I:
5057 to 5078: 0.962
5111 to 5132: 0.942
